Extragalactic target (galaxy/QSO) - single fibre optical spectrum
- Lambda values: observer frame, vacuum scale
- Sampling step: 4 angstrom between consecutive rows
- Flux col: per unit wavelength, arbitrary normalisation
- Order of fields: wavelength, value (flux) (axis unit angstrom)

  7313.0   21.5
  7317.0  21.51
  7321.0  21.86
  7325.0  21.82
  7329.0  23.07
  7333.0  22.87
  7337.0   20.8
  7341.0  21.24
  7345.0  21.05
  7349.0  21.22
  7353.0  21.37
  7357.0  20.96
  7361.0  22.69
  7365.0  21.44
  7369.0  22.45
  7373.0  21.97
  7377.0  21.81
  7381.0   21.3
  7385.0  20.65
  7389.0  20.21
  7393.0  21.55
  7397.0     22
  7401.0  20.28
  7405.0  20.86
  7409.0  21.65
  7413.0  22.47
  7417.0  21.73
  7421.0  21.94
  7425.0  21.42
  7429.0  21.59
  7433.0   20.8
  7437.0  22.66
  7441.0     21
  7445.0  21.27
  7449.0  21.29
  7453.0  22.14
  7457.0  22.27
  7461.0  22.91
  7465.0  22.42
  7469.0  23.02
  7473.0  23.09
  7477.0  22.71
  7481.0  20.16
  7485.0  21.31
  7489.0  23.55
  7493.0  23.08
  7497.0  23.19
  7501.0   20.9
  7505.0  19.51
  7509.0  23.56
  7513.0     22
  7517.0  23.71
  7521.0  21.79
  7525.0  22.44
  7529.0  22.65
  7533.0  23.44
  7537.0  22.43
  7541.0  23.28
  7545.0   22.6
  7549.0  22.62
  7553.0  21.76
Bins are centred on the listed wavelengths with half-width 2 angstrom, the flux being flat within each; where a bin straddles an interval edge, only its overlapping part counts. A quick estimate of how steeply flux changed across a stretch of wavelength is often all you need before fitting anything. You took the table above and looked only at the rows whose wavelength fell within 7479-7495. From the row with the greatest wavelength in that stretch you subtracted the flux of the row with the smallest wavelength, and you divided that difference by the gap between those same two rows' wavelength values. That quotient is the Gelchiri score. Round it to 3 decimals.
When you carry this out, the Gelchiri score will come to 0.243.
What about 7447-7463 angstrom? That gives 0.135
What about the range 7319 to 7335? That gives 0.084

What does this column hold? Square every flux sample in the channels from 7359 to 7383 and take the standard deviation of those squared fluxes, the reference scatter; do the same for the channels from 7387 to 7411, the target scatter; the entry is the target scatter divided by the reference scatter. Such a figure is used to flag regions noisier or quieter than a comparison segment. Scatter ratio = 1.3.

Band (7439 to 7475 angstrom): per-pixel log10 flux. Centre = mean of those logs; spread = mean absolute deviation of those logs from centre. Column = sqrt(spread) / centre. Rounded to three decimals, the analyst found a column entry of 0.084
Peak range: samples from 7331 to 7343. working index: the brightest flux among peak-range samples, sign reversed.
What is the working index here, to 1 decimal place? -22.9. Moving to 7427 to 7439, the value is -22.7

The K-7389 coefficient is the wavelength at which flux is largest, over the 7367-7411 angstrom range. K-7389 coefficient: 7369.0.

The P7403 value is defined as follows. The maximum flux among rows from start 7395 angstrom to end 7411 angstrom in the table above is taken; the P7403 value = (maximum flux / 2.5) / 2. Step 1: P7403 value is 4.40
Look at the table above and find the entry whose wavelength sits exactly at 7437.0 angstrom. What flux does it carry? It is 22.66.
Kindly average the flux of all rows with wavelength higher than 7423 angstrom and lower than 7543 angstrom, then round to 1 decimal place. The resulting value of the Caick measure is 22.2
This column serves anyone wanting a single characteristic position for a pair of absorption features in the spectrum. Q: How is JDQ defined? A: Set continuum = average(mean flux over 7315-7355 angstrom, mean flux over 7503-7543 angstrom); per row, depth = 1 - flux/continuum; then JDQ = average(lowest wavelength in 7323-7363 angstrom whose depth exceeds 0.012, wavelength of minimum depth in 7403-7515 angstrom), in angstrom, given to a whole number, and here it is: 7423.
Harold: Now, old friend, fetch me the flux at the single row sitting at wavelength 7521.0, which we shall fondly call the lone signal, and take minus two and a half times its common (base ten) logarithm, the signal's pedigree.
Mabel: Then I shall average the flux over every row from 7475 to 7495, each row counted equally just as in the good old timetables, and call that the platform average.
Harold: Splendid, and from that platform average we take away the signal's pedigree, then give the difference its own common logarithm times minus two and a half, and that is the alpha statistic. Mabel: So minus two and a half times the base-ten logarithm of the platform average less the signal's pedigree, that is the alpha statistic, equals -3.52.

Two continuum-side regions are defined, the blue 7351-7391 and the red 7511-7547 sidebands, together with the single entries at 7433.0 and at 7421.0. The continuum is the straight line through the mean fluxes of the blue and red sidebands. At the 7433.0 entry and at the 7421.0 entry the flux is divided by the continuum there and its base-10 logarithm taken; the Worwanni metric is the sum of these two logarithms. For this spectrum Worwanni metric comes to -0.02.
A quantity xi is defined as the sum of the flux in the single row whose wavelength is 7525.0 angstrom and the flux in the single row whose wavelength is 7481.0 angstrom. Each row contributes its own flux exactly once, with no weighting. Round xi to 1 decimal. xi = 42.6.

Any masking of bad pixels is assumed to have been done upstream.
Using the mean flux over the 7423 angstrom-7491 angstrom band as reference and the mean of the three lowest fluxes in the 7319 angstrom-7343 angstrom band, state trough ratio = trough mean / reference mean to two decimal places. 0.97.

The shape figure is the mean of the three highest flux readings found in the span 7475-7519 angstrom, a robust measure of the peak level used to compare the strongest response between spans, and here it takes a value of 23.6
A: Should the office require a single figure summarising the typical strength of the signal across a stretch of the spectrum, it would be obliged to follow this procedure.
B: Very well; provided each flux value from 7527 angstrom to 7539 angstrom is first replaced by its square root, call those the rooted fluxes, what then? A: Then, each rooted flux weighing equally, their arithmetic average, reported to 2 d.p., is 4.78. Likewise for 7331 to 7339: 4.67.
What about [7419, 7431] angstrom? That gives 4.65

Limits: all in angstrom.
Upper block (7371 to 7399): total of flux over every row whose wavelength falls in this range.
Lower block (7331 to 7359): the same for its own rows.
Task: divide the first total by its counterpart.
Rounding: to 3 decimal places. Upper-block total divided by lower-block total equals 1.000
